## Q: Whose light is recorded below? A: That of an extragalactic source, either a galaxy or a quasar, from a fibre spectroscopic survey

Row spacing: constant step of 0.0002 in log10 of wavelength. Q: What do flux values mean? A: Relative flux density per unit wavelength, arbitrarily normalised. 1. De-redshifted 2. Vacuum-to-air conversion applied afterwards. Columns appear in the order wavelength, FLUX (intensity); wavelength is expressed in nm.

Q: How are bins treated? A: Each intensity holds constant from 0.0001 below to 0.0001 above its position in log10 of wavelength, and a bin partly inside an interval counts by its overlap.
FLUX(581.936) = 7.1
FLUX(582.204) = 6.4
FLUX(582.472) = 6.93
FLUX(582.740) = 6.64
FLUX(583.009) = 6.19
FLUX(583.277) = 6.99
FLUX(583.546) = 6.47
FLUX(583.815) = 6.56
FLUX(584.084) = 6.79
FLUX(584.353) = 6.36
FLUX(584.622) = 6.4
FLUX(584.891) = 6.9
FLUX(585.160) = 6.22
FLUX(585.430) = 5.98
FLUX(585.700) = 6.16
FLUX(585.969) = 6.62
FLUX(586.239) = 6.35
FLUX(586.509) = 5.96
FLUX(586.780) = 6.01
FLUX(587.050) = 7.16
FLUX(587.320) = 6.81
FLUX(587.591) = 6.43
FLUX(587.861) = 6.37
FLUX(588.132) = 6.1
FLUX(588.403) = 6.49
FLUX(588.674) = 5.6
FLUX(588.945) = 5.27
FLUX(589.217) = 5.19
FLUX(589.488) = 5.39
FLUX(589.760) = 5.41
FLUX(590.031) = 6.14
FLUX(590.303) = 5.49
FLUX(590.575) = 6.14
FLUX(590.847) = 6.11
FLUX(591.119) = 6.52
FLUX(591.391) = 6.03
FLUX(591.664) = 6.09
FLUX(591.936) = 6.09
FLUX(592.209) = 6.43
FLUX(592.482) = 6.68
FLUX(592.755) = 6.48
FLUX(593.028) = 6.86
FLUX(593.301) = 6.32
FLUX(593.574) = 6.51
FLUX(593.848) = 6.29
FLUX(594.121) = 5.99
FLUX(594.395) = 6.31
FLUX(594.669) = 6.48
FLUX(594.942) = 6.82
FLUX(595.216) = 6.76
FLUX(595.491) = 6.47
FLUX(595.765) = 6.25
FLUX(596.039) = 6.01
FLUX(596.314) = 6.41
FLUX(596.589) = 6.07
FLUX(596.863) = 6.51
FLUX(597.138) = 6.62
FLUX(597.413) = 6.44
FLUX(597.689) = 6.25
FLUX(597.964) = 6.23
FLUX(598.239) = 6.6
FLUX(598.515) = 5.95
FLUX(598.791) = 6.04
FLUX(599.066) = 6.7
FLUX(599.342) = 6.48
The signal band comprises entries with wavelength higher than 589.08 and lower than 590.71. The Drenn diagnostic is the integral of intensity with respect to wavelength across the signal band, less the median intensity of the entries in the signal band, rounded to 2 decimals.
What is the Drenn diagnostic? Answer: 3.72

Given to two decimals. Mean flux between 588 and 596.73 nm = 6.16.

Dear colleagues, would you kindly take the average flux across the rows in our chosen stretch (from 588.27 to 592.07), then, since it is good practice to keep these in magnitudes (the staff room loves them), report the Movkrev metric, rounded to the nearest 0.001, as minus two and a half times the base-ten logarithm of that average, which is -1.919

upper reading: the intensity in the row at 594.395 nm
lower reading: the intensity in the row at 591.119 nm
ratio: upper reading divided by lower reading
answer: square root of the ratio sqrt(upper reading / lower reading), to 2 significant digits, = 0.98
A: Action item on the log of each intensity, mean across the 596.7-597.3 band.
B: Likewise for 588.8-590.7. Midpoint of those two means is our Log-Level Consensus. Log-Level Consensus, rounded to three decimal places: 0.781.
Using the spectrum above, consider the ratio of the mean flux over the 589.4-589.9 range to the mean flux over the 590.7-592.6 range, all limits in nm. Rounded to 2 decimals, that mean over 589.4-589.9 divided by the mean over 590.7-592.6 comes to 0.86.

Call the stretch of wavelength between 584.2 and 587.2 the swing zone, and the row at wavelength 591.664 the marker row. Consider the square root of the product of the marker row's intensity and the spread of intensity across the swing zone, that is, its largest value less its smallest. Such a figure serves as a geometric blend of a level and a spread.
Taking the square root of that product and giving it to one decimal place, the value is 2.7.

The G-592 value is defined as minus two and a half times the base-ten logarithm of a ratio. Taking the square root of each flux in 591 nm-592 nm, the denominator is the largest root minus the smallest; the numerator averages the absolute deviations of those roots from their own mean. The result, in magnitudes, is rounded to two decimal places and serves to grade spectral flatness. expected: 1.16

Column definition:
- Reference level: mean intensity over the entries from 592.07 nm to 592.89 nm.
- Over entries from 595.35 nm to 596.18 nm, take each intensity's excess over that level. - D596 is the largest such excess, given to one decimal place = -0.1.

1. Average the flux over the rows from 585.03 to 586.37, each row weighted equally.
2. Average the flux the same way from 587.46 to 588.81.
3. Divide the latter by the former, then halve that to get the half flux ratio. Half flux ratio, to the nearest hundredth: 0.49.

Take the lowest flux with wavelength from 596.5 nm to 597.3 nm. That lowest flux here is 6.07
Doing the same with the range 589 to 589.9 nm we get 5.19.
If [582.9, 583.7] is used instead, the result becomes 6.19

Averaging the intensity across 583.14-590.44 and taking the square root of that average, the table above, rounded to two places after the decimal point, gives 2.49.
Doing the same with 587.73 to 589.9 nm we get 2.39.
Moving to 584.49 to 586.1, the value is 2.53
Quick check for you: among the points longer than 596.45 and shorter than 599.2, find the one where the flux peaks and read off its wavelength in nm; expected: 599.066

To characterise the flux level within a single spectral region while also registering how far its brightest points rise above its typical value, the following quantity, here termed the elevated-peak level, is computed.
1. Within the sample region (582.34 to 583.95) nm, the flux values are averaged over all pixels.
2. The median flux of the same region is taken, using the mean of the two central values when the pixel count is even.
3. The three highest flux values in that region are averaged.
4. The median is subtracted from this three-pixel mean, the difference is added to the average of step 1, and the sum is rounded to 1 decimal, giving 6.9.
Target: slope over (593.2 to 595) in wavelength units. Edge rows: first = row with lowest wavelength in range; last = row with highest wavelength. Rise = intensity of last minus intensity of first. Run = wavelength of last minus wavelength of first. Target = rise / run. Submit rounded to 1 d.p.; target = 0.3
